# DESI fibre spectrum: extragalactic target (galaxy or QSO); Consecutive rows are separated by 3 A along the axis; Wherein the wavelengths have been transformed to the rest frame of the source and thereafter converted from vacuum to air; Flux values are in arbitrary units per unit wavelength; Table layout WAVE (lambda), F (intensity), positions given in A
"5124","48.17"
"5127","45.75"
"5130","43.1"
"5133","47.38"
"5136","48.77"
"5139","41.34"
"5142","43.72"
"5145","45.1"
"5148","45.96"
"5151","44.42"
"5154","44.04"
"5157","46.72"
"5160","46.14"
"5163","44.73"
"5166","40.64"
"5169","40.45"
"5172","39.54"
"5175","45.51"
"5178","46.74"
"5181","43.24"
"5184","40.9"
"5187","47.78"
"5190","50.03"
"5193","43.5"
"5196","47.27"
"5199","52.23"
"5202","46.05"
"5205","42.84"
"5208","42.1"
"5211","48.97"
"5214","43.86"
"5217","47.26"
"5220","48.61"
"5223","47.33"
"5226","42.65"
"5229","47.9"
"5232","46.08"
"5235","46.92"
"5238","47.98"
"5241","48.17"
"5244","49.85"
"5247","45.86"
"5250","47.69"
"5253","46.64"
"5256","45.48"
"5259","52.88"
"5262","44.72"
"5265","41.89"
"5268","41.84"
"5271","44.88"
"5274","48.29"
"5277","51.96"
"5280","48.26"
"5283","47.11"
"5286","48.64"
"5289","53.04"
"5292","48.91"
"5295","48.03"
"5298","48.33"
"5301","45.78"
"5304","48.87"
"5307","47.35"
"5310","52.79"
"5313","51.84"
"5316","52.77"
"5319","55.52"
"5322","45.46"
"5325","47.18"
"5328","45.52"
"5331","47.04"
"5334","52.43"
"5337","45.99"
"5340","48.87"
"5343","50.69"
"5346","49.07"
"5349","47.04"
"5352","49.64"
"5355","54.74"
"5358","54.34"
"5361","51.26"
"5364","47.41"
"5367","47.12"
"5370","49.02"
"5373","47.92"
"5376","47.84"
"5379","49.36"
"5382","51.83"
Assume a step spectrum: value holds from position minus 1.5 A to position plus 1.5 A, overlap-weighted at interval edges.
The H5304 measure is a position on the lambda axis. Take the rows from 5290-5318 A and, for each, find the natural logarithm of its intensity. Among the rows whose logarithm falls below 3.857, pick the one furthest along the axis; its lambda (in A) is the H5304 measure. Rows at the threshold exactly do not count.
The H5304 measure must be 5301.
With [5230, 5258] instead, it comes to 5256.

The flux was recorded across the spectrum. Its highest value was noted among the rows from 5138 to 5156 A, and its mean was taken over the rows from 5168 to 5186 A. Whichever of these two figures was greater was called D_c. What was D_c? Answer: 46.0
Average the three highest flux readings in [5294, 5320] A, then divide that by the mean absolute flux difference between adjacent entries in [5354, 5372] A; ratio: 28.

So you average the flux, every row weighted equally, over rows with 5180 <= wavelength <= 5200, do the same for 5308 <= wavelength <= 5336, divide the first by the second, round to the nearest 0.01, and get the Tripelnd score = 0.93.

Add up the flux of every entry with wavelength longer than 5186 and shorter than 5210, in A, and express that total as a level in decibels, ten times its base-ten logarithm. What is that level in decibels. 25.7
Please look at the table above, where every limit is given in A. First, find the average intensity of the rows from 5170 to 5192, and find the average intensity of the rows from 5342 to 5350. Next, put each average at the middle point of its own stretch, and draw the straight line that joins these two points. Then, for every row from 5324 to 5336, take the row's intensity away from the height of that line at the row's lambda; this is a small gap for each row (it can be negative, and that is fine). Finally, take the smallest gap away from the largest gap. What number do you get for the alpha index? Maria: 6.8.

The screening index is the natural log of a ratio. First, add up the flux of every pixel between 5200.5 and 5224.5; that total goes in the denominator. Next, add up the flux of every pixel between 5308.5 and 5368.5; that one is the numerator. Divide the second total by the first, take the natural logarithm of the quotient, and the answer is 1.0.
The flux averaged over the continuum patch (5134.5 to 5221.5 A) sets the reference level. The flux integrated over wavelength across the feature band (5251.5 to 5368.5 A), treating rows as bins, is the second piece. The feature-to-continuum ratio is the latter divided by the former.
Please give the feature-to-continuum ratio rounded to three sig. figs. 126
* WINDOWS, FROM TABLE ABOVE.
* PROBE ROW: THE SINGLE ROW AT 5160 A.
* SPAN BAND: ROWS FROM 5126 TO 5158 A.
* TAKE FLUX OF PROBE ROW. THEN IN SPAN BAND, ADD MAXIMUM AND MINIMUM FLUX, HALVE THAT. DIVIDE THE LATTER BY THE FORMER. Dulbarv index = 0.98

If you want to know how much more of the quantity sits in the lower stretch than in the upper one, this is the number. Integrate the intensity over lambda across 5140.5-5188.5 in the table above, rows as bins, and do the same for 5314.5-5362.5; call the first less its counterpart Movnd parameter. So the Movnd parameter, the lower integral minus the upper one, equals -276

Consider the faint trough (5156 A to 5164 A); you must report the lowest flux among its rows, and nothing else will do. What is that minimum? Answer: 44.73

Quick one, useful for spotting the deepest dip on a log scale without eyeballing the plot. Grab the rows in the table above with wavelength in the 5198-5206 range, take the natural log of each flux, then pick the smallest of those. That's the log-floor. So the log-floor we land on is 3.76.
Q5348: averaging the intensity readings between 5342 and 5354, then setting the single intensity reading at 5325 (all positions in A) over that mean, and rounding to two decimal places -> 0.96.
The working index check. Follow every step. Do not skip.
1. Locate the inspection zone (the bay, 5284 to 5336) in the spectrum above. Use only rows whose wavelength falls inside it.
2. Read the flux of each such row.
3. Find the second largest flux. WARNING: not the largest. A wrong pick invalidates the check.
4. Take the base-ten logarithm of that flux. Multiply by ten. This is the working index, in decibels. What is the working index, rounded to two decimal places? 17.25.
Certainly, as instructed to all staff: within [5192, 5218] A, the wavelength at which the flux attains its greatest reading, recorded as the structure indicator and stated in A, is 5199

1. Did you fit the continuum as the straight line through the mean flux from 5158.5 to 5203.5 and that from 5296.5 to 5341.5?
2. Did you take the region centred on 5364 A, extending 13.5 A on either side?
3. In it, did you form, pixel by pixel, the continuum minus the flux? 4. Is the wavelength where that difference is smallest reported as 5355 A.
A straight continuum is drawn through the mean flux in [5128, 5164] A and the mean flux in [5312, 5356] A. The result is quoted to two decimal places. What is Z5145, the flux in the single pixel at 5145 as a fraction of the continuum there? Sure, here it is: 1.00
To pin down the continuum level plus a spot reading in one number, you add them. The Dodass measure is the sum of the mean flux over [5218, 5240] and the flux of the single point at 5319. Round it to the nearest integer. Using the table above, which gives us 102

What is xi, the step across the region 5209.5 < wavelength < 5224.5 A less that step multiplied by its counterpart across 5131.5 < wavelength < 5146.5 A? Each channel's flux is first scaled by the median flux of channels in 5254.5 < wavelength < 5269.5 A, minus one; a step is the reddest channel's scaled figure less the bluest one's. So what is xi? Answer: -0.039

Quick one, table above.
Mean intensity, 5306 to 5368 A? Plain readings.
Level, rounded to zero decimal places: 50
